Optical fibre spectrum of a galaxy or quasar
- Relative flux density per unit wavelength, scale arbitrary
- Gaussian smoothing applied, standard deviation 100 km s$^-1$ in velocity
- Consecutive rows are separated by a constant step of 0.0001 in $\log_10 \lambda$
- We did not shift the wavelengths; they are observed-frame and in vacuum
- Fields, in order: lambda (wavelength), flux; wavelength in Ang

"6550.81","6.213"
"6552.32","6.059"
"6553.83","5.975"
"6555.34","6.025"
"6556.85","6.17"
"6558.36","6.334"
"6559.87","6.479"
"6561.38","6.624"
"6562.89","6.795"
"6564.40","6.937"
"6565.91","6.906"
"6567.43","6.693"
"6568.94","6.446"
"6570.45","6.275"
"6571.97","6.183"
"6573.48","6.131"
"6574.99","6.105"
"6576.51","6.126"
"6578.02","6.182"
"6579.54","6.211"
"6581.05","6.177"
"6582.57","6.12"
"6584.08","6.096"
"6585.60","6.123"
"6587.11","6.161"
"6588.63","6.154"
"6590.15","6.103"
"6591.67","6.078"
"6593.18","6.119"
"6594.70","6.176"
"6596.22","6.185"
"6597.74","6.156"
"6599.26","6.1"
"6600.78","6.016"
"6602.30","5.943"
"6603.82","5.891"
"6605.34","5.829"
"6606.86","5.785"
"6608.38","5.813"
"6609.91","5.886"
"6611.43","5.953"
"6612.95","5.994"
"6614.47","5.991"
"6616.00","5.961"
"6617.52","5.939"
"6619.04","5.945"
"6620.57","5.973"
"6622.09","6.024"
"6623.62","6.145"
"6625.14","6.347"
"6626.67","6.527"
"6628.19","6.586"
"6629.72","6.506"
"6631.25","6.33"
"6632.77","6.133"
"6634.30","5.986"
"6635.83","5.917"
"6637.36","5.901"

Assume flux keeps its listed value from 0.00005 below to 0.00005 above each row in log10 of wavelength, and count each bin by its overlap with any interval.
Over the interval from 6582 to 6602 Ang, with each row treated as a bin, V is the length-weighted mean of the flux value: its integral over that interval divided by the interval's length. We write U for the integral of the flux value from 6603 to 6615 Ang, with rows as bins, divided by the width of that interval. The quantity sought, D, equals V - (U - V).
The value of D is 6.3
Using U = 5.893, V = 6.12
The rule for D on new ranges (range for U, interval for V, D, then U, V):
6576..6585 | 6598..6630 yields 5.9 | 6.154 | 6.05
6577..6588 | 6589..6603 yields 6.0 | 6.155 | 6.10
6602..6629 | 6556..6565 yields 7.1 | 6.032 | 6.55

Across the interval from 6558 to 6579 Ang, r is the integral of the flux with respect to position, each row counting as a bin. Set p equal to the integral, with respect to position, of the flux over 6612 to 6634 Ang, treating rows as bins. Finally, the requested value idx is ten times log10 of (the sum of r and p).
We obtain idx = 24.3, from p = 136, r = 135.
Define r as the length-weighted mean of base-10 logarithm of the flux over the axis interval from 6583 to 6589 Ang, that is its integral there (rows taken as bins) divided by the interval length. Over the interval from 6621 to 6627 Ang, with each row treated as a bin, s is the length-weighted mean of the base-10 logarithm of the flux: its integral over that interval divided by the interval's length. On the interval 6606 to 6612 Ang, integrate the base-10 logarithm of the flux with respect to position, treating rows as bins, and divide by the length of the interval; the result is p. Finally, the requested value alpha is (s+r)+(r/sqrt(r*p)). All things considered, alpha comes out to 2.60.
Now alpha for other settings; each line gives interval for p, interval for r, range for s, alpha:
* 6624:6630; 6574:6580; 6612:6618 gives 2.55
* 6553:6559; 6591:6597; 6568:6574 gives 2.59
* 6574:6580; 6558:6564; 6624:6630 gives 2.65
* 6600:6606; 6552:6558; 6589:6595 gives 2.58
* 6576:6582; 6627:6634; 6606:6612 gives 2.58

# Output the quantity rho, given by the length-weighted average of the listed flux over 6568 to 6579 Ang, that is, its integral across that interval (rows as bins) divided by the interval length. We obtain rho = 6.2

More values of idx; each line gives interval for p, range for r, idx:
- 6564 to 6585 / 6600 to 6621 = 24.1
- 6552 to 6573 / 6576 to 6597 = 24.2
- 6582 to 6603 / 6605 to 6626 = 24.0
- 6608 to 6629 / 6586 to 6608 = 24.2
